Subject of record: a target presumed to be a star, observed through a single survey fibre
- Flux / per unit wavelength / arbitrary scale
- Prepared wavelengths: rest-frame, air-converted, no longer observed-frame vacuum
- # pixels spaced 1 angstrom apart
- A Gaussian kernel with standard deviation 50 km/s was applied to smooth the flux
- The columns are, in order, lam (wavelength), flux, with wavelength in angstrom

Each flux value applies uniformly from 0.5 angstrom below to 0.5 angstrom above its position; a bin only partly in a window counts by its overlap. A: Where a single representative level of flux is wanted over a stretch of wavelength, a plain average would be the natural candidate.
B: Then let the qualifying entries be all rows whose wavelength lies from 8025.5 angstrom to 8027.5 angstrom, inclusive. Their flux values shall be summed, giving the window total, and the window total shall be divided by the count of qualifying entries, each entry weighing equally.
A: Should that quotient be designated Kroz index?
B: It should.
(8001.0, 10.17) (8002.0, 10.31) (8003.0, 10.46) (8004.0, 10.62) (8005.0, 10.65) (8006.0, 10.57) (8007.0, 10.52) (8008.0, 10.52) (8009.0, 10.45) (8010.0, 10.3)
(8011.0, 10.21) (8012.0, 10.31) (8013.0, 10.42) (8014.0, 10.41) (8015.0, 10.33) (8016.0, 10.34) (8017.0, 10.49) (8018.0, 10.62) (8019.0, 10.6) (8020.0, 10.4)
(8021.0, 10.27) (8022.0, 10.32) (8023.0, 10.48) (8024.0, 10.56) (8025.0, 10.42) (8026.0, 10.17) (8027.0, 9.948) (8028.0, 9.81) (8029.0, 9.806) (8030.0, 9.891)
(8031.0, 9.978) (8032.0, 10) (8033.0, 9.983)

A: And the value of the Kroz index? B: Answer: 10.1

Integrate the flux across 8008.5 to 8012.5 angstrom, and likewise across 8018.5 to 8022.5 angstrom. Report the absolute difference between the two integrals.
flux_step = 0.32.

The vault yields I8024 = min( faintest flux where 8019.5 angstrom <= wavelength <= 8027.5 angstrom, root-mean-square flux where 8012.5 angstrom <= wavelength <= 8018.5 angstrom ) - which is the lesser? 9.95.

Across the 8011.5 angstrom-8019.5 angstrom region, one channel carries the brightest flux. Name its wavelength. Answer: 8018.0 angstrom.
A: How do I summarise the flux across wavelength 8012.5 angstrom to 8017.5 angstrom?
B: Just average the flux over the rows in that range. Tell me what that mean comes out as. 10.4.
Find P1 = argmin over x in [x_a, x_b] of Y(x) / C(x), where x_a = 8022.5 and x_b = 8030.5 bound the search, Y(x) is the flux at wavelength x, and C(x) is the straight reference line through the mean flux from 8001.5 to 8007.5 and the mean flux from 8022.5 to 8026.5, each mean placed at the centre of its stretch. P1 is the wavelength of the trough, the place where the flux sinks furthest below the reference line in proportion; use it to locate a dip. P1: 8028.0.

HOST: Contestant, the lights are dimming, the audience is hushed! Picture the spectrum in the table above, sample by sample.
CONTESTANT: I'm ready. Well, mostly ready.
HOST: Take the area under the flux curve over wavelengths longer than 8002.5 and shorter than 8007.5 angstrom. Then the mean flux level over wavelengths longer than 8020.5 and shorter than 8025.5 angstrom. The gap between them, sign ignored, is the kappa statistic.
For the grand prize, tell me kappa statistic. 42.4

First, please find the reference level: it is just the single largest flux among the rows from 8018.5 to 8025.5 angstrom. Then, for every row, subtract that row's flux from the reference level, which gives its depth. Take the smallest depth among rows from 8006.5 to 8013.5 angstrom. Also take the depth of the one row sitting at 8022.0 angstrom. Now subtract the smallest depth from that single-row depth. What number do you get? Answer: 0.20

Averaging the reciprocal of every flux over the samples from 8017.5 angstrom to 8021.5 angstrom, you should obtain 0.0955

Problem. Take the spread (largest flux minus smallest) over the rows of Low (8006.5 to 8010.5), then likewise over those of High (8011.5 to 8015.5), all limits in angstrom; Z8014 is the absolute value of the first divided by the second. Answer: 2.00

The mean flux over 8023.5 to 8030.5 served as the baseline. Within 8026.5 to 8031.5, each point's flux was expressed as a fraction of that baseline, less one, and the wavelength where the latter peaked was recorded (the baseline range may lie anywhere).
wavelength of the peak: 8031.0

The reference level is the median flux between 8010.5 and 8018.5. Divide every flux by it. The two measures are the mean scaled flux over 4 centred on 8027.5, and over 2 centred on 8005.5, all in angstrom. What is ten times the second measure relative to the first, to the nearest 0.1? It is 10.7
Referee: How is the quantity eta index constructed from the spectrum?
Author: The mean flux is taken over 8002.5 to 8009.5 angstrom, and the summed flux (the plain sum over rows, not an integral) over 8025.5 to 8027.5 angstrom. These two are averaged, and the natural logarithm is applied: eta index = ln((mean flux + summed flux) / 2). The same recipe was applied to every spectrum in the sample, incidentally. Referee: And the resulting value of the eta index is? 2.73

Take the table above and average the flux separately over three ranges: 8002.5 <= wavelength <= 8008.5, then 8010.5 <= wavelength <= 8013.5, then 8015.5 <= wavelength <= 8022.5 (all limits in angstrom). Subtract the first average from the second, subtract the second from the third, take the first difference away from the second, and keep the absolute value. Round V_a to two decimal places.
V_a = 0.36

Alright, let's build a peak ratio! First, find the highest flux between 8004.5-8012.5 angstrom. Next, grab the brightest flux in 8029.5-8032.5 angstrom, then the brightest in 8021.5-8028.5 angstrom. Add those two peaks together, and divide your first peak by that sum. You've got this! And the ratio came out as 0.518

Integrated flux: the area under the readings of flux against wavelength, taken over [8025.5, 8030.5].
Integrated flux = 49.6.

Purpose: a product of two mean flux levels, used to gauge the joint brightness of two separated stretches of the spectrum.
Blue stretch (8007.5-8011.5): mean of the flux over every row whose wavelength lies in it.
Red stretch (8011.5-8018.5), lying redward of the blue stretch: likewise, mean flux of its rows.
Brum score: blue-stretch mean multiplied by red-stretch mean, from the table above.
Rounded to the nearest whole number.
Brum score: 108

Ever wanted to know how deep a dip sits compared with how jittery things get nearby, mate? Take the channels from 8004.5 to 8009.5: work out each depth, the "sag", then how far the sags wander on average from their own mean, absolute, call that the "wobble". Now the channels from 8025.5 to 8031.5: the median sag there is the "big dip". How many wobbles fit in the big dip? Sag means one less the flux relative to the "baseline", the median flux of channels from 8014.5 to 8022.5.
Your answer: 8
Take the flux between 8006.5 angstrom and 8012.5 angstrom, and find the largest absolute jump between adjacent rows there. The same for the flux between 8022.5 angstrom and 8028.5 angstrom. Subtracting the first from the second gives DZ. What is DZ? 0.10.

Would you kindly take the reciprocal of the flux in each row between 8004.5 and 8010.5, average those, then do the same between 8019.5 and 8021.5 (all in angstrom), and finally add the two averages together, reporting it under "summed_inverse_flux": 0.192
